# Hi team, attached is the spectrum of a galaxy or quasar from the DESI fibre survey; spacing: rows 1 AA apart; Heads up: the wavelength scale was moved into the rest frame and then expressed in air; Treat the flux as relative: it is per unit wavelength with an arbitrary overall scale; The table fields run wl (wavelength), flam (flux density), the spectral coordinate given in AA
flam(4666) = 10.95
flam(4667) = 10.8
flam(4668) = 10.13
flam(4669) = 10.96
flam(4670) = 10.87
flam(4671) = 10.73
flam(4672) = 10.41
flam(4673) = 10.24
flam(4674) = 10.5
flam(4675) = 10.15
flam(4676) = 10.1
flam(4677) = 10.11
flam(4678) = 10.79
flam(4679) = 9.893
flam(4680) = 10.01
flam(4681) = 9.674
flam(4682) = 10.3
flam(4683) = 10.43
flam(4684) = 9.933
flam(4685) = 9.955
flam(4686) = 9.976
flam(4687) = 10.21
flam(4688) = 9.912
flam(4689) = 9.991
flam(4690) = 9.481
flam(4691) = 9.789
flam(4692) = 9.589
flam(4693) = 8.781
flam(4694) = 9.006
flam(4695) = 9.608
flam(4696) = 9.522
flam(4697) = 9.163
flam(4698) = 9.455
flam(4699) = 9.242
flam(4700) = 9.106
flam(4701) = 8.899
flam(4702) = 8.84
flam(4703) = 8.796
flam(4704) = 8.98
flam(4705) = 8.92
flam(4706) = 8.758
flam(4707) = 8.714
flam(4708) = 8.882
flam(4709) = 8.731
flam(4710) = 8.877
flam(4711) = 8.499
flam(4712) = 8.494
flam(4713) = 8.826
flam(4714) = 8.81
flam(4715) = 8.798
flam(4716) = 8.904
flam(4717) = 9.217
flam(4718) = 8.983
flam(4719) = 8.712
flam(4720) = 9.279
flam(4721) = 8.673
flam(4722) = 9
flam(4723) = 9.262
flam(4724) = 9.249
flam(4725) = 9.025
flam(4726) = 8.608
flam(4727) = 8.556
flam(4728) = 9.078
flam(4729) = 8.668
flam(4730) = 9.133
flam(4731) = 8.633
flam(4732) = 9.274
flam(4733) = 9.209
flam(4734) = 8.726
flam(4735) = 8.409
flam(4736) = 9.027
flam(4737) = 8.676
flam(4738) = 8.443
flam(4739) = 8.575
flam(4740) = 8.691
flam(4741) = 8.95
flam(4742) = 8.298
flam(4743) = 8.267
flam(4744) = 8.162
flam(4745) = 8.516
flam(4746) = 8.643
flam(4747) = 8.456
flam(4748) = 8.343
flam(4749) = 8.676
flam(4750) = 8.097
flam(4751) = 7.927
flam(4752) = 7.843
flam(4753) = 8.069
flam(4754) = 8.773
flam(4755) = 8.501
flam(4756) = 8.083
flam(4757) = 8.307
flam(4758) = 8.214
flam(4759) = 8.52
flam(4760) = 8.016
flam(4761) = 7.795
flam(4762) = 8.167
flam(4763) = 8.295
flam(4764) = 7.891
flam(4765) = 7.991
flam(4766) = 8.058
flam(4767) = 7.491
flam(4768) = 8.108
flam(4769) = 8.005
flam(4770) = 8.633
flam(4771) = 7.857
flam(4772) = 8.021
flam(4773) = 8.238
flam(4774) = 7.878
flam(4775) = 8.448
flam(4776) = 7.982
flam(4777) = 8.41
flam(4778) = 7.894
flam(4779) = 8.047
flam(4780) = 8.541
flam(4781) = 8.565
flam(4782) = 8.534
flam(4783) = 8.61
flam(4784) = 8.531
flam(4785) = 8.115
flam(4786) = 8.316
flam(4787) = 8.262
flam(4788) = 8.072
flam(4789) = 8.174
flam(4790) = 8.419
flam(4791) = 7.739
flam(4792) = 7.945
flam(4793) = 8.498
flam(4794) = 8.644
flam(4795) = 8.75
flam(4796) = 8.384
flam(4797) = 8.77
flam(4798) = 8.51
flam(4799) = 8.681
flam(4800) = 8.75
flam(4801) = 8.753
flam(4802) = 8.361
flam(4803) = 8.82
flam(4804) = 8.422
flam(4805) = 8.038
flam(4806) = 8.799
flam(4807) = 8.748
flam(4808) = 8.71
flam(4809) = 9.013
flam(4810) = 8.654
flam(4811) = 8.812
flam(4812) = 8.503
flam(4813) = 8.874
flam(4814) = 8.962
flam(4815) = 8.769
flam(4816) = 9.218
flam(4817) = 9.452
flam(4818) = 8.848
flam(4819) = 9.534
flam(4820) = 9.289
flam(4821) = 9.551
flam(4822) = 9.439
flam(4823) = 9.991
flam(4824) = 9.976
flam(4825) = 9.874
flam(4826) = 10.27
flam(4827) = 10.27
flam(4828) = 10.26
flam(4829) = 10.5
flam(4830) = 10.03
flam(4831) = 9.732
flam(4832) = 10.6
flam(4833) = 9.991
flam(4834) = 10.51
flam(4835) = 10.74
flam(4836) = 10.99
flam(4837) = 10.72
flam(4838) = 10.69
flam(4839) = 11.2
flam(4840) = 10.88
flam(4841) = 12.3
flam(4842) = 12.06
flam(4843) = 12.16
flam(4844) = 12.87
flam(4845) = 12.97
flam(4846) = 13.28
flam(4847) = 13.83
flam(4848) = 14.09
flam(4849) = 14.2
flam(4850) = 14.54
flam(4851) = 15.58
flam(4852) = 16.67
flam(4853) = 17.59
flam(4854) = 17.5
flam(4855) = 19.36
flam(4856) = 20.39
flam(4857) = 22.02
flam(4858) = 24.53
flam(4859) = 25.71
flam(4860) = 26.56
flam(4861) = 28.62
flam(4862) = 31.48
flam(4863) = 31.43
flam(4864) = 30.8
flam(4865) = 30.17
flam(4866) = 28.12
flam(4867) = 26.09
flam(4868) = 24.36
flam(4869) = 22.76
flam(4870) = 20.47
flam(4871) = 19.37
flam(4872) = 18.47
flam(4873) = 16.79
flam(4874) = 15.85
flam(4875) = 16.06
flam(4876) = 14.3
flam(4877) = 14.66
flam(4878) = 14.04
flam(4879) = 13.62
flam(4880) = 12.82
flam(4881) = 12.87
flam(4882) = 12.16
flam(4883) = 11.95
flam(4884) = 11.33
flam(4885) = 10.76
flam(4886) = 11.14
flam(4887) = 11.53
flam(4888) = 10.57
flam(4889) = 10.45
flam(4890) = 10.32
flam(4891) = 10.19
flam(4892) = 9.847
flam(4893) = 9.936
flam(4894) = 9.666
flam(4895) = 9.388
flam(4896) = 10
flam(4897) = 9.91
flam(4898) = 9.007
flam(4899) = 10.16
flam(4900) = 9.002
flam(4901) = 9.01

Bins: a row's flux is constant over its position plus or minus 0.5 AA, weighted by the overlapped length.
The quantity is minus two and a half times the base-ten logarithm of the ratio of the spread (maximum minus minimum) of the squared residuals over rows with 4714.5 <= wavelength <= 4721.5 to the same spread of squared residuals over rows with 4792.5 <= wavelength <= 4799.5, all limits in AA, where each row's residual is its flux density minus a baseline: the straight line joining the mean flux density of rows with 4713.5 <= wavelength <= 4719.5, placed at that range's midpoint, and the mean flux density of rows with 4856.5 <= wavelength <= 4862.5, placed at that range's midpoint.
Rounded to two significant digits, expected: 3.3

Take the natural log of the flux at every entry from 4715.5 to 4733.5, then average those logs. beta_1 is 2.19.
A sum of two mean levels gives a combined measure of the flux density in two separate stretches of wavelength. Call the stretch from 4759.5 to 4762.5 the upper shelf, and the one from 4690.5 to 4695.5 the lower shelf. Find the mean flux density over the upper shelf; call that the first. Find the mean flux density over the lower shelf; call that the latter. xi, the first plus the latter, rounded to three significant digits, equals 17.3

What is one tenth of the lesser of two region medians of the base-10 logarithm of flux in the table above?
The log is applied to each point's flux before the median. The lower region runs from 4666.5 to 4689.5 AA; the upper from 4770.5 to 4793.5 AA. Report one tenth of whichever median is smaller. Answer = 0.0916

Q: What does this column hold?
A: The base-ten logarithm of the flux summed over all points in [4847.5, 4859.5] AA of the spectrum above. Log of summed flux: 2.35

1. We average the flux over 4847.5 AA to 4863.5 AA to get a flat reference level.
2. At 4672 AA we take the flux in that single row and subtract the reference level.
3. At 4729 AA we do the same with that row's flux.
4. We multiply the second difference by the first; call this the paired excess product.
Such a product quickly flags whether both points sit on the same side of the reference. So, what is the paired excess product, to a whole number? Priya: 137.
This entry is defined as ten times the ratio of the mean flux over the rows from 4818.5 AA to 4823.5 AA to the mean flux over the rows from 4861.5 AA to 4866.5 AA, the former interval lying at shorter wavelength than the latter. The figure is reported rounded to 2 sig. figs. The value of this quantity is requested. 3.1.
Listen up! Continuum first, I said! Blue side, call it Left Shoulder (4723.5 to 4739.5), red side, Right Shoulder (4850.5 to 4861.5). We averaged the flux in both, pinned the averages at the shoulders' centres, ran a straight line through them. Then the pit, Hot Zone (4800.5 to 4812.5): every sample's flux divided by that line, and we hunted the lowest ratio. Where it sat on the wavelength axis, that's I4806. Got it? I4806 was 4805 AA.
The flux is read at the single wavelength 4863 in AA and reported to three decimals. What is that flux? 31.430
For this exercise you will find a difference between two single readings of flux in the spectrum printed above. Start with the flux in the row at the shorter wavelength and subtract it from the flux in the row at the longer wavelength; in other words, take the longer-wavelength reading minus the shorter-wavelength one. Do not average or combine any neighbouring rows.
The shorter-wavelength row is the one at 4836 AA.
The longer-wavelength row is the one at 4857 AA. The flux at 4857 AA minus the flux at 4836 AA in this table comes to 11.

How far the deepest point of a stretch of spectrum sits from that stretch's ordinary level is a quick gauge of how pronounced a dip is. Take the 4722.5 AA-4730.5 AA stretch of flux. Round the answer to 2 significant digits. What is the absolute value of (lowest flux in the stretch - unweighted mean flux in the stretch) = 0.39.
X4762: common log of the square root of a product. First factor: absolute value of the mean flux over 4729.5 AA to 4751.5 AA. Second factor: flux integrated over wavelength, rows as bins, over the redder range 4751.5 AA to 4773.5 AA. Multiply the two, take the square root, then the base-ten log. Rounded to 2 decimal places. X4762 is 1.59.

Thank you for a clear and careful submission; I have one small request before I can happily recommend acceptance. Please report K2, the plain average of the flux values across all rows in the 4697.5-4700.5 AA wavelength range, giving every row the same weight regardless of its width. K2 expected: 9.3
